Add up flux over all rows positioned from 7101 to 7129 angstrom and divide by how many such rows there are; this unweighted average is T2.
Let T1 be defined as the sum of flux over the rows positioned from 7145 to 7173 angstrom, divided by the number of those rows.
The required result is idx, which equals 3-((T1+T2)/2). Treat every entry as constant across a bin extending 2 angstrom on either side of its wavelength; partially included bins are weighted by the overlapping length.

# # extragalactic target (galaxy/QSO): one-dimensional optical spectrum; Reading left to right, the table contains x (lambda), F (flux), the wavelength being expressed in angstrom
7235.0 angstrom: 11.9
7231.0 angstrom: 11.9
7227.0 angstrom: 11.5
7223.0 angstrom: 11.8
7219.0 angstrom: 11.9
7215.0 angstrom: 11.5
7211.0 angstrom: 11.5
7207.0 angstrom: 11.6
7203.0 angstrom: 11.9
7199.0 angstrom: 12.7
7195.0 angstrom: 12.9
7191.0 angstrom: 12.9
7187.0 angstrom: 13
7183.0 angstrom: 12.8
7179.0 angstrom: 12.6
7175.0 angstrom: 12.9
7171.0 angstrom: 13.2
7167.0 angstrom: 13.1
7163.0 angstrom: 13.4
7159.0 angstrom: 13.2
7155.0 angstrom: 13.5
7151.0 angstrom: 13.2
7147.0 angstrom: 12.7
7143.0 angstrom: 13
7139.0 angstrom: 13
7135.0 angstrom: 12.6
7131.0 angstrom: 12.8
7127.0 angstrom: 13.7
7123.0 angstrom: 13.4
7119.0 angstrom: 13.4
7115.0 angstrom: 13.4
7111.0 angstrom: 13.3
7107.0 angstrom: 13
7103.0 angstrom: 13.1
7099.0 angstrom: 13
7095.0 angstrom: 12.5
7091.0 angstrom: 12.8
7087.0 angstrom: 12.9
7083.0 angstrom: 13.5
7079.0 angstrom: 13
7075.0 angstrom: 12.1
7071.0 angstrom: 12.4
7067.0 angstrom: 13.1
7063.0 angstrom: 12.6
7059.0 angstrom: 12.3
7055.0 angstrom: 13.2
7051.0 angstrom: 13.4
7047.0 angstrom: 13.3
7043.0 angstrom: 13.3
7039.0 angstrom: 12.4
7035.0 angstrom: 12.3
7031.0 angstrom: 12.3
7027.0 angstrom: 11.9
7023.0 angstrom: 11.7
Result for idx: -10.3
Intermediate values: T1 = 13.2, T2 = 13.3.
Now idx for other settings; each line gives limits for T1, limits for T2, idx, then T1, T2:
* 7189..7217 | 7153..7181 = -9.6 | 12.1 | 13.1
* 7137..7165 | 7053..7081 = -9.9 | 13.1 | 12.7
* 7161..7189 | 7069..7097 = -9.9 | 13.0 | 12.7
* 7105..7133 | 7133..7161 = -10.2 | 13.3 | 13.0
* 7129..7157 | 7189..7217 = -9.6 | 13.0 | 12.1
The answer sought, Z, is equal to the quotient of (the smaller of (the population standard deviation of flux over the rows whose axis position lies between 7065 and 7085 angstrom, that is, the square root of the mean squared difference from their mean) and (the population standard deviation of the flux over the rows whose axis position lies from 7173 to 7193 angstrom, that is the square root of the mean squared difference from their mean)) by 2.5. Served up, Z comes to 0.054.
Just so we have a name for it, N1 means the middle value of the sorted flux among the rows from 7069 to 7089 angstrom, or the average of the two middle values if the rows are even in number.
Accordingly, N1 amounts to 12.9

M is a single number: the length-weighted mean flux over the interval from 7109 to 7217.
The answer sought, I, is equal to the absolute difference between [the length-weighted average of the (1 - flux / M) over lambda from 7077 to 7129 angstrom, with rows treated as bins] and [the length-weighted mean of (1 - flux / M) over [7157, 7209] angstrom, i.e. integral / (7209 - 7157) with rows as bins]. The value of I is 0.029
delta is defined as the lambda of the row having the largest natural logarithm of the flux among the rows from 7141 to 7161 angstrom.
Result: 7155.0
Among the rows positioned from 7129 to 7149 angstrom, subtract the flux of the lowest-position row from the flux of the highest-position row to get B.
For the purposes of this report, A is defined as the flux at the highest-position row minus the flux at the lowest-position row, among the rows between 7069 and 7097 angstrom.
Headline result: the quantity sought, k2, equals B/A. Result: -1.0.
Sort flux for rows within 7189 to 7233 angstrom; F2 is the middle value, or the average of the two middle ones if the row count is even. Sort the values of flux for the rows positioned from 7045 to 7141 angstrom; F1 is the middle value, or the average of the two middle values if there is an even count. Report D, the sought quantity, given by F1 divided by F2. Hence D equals 1.09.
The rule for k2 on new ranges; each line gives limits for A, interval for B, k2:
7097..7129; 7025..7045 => 2.0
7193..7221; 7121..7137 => 0.8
